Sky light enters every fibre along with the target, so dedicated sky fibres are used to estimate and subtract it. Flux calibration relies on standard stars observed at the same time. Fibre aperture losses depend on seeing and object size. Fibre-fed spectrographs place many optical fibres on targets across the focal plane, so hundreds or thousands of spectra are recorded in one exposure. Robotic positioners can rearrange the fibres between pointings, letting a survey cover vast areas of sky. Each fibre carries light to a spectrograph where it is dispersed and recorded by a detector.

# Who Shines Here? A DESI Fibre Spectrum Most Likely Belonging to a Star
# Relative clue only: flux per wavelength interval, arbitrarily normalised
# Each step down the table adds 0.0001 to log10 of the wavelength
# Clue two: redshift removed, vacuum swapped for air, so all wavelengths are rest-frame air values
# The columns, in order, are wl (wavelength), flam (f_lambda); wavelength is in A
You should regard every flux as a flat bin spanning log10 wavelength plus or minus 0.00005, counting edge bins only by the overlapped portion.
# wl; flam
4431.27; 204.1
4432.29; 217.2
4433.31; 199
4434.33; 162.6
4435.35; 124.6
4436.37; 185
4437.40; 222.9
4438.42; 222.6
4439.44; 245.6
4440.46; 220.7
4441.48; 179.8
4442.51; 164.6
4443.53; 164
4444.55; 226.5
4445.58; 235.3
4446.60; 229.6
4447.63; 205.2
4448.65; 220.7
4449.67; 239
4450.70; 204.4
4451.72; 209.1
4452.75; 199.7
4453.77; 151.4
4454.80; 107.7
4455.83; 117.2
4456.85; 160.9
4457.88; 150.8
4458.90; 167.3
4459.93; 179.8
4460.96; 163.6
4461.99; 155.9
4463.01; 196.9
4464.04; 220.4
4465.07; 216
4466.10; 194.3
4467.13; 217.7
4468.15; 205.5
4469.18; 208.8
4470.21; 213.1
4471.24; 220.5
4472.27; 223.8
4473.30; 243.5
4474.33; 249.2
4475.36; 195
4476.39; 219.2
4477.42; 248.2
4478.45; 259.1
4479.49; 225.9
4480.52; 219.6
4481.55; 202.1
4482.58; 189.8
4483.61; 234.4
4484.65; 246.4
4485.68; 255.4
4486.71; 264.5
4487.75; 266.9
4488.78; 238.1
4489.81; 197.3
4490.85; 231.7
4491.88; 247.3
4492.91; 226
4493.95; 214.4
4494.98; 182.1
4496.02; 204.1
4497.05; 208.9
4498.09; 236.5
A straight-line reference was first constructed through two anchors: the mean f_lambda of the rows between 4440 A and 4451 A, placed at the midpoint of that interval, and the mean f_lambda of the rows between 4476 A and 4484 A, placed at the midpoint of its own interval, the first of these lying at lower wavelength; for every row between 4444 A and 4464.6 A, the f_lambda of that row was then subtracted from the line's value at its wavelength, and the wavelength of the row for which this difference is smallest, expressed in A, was 4449.67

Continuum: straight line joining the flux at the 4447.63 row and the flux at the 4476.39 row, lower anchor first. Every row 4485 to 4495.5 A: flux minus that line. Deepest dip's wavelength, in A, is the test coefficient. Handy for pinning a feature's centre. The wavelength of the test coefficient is 4494.98 A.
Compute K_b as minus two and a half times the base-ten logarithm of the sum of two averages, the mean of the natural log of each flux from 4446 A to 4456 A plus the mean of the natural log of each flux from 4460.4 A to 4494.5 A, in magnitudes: -2.56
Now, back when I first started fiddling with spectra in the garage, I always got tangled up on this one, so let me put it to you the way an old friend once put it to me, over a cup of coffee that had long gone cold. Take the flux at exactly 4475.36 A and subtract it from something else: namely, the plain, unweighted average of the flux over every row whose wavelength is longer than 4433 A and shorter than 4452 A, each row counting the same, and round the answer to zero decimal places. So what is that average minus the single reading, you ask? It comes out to 8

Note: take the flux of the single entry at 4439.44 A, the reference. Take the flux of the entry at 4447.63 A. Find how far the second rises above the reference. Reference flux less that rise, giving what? 286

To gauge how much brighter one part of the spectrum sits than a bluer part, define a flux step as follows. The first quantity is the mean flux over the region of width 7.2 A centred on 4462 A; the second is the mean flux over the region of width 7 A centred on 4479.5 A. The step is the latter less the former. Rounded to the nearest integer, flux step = 38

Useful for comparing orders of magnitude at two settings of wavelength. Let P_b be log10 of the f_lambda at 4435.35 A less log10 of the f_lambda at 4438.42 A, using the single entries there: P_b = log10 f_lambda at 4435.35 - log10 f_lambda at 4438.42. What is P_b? -0.252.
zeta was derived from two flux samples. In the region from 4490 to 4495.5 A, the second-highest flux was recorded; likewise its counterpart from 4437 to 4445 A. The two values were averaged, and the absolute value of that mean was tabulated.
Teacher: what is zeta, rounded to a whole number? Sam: 229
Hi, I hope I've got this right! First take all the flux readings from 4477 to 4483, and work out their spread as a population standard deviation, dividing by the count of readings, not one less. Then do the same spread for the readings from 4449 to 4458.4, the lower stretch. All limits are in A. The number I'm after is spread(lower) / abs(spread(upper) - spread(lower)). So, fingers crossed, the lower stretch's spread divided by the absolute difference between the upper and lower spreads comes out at 2.4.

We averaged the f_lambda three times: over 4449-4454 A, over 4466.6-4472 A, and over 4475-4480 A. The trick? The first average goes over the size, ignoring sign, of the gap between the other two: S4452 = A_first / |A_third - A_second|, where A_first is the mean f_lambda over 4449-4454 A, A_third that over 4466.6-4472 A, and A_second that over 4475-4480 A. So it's 12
